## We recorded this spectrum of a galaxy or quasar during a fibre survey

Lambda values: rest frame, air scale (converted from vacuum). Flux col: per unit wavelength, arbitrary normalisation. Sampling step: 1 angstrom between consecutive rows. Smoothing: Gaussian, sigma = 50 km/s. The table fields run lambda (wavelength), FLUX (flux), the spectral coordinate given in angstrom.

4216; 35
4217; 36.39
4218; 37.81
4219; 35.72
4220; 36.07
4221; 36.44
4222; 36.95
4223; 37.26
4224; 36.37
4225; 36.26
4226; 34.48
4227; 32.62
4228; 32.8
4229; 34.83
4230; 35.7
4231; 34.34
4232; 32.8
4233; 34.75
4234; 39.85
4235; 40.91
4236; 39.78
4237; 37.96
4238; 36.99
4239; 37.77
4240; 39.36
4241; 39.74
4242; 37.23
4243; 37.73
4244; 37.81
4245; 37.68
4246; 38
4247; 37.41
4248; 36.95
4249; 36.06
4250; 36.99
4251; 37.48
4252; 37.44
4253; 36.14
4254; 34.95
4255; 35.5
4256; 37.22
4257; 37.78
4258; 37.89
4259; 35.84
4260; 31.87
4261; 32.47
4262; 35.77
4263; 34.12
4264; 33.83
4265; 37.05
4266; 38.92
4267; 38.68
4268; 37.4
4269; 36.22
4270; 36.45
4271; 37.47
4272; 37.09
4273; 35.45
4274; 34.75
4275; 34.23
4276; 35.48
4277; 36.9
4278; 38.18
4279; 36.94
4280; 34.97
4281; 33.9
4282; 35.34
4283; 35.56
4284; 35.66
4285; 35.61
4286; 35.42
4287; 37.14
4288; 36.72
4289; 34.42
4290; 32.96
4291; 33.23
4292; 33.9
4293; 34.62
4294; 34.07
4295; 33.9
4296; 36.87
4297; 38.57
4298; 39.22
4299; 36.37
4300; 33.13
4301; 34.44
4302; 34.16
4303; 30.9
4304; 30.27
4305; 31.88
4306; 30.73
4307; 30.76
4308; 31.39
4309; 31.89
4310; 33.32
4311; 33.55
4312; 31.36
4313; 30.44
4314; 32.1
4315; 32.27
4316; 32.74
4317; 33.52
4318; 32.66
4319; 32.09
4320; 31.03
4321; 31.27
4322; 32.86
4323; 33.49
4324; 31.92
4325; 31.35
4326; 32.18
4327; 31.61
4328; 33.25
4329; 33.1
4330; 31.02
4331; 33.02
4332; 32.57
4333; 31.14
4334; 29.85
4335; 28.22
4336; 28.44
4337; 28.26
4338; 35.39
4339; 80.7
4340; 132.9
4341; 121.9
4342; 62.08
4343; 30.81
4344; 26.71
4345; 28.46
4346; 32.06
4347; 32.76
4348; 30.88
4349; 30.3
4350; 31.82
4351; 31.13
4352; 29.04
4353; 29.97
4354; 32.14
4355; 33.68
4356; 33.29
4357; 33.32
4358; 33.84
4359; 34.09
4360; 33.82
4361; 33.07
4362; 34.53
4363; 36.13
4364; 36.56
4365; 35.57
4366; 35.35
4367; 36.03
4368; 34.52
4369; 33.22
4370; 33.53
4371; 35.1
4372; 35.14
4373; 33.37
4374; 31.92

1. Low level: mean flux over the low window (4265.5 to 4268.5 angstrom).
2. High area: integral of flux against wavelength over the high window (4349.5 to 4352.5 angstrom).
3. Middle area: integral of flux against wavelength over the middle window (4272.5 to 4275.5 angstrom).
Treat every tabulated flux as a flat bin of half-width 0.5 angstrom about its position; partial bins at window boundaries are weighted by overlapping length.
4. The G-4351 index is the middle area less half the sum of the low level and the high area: 39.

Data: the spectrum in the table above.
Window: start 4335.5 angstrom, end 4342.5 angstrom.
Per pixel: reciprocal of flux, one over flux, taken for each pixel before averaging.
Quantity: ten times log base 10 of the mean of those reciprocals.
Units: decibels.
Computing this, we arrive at -16.90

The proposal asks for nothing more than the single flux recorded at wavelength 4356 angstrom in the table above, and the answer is 33.29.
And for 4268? 37.4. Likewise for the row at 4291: 33.23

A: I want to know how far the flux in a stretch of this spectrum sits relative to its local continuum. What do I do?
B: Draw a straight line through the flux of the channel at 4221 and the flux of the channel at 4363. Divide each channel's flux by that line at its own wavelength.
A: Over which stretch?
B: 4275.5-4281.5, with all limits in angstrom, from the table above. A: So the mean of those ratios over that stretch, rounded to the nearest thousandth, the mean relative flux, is 0.993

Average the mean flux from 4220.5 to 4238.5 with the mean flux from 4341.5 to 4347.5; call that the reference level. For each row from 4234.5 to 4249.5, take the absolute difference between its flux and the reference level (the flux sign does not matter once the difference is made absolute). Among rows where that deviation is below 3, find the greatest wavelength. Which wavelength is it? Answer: 4249 angstrom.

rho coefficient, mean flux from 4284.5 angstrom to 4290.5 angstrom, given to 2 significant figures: 35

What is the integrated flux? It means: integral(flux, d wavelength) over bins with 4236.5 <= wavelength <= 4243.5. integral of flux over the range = 267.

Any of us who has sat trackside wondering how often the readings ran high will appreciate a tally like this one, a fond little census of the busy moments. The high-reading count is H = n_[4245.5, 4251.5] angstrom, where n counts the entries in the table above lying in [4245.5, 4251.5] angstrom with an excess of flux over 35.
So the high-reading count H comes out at 6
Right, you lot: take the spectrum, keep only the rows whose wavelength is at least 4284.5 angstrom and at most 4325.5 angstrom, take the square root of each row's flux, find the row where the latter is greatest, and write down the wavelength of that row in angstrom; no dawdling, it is 4298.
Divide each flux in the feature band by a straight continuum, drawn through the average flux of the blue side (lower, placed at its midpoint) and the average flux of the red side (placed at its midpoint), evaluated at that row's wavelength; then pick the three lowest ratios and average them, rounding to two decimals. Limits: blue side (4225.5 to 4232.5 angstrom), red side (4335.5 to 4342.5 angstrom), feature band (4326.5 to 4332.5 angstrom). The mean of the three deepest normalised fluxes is 0.47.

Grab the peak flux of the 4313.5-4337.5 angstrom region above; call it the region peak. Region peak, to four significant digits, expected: 33.52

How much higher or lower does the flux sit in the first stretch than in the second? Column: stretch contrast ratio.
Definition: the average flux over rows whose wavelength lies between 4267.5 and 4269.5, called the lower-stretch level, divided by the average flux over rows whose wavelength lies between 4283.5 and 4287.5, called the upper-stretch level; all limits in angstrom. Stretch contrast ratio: 1.02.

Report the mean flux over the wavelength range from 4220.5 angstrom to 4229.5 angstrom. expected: 35.3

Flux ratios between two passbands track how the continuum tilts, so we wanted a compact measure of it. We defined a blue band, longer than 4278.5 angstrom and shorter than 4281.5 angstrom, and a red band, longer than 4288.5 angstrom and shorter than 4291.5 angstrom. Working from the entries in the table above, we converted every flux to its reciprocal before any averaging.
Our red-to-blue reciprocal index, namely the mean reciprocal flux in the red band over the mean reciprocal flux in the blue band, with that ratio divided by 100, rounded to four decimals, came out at 0.0105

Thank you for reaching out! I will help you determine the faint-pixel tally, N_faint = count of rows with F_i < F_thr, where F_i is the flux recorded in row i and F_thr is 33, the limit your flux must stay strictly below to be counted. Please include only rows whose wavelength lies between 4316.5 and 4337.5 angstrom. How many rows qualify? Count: 16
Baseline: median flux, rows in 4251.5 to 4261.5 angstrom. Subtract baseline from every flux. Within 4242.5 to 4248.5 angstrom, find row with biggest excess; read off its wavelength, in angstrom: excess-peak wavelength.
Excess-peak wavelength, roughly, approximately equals 4246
